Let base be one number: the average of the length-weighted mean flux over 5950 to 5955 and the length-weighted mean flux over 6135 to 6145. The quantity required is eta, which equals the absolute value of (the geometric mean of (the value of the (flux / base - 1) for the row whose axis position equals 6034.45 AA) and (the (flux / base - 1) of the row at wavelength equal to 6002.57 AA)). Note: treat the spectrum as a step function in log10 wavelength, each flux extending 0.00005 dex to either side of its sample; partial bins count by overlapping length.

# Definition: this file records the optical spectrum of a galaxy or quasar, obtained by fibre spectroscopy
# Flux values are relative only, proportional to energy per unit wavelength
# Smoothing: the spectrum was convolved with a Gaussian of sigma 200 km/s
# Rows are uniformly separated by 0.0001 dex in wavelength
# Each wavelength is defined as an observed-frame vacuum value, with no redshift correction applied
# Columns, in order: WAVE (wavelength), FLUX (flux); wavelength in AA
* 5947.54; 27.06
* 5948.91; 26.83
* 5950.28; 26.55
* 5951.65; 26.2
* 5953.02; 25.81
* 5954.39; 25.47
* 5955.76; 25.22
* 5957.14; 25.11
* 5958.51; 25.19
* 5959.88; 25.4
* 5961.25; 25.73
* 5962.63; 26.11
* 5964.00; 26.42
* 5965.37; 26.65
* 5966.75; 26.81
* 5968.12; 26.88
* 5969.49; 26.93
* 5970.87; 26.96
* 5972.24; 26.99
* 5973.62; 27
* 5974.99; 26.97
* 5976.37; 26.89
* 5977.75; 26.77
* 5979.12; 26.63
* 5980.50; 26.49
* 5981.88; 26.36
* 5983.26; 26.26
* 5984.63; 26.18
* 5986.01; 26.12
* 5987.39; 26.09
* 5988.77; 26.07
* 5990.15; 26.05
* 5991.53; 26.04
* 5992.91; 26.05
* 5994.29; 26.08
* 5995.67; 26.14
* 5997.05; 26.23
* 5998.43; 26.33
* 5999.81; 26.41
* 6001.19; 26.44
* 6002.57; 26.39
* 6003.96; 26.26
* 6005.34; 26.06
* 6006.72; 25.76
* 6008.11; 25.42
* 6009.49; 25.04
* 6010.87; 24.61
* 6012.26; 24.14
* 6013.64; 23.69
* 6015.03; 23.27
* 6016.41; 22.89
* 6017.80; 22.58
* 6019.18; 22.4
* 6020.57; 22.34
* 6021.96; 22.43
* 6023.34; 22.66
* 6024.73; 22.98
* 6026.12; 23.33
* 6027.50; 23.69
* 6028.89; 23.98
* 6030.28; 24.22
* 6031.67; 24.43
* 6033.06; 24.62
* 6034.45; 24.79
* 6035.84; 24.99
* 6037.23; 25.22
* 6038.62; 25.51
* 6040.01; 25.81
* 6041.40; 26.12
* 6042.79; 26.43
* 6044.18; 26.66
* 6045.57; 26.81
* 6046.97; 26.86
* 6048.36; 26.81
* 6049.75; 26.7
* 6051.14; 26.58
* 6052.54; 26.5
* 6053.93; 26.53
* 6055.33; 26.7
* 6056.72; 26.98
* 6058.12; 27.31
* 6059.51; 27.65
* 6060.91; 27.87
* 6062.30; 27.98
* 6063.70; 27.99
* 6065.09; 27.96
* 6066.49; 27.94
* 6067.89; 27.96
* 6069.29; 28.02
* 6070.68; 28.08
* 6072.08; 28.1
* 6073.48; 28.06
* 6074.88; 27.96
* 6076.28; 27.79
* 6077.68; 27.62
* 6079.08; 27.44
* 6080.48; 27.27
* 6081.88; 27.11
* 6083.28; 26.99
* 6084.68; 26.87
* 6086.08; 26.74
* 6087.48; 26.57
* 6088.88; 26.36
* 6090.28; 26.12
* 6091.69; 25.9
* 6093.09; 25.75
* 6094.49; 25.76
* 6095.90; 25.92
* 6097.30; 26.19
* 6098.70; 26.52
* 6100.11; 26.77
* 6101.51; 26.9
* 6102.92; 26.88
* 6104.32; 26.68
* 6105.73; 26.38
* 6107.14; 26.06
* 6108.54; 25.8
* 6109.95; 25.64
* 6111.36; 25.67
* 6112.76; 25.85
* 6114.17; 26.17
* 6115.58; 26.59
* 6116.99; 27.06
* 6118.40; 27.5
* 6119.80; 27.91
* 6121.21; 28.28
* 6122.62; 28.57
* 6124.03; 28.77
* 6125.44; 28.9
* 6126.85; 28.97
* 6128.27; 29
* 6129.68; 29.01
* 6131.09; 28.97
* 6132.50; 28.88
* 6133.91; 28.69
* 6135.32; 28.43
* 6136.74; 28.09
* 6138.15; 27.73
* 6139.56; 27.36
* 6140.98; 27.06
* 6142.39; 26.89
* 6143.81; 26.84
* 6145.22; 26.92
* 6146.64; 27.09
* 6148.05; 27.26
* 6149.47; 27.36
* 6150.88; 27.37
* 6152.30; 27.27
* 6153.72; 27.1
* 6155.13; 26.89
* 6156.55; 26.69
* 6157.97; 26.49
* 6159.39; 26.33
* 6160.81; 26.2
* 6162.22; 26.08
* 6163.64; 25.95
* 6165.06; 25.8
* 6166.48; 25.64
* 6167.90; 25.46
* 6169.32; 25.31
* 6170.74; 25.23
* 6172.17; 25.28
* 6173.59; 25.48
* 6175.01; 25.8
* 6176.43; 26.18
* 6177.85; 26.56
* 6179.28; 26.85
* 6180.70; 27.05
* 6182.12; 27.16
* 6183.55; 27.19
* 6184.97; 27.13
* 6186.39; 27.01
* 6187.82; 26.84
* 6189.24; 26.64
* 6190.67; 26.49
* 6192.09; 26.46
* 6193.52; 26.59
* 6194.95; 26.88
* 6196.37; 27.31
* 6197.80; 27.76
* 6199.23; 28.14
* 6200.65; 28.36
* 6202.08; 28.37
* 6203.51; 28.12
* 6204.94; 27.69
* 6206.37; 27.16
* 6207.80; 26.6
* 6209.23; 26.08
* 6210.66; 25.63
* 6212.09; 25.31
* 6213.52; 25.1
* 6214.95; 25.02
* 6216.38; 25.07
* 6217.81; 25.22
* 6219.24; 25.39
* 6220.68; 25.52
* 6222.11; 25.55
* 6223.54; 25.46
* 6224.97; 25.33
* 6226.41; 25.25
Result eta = 0.029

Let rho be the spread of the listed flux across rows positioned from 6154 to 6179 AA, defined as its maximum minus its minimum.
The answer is 1.7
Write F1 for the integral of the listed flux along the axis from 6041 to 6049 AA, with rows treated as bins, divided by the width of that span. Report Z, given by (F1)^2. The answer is 709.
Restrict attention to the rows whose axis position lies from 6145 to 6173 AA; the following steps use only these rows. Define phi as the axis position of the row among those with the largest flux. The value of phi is 6150.88 AA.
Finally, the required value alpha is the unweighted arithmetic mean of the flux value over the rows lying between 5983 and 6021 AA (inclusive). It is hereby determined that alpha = 25.3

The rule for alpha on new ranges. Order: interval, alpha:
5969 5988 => 26.6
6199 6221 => 26.4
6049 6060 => 26.9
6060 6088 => 27.6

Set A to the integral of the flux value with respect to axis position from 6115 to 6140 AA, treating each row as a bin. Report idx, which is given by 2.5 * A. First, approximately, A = 707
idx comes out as 1768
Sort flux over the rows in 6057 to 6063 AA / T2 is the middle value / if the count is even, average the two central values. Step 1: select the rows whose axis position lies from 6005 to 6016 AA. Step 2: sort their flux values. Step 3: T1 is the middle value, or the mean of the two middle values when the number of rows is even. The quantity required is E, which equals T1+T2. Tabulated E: 53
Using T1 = 24.8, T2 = 27.8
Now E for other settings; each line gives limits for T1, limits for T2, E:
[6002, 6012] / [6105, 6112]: 52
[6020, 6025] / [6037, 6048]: 49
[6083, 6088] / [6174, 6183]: 54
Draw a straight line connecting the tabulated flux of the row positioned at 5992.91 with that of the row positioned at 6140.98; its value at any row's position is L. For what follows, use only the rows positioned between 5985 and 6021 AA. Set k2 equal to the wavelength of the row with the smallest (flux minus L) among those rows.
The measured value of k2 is 6020.57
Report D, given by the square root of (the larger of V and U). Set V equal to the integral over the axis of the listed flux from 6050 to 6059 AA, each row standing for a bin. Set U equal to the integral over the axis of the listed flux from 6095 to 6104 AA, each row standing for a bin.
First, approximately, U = 239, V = 241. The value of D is 15.52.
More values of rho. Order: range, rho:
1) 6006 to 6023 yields 3.4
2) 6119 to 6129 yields 1.1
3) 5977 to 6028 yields 4.4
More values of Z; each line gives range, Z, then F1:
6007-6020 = 568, 23.8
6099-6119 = 698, 26.4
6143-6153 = 737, 27.2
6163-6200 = 701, 26.5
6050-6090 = 749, 27.4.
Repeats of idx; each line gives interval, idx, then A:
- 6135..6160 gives 1697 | 679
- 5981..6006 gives 1637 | 655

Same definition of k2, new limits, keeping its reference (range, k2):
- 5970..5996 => 5991.53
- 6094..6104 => 6094.49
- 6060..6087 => 6086.08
